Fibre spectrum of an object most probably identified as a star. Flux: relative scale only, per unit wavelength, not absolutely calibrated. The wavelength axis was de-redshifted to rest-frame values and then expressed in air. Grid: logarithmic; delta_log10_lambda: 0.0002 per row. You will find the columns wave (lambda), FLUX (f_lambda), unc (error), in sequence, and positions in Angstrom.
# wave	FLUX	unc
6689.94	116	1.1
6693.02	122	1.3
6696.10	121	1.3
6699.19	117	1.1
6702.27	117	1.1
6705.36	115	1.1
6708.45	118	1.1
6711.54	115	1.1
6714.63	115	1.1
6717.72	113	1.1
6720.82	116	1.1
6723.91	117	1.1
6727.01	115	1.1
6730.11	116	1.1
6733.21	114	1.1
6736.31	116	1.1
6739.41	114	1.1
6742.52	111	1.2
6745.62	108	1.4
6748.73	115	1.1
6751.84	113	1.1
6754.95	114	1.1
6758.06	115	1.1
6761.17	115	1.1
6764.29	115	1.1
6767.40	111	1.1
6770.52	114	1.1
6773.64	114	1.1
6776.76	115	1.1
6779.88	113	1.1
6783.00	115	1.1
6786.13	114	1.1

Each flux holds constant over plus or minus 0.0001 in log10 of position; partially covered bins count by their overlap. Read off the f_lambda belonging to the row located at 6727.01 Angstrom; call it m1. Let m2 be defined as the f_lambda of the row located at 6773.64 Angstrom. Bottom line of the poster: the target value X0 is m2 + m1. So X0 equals 229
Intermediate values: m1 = 115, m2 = 114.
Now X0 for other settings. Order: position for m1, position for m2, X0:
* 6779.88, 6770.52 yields 227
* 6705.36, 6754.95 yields 229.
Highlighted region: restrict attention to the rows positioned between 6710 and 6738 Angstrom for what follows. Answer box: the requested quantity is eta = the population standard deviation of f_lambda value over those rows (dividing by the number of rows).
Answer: 1.1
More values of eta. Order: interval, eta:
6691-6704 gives 2.3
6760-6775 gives 1.5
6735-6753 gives 2.7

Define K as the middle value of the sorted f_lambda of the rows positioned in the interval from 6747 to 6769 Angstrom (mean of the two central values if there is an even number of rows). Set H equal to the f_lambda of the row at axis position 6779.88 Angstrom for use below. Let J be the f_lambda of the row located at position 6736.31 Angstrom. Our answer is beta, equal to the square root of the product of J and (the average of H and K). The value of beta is 115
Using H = 113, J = 116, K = 115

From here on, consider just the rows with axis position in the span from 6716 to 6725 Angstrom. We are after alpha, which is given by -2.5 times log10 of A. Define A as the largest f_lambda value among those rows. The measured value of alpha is -5.17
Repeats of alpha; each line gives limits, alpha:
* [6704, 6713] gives -5.18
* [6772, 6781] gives -5.15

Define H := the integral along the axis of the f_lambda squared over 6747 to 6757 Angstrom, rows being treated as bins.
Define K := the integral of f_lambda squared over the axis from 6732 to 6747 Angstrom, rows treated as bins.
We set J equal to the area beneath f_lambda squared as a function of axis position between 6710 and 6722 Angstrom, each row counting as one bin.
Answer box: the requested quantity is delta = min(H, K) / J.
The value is 0.82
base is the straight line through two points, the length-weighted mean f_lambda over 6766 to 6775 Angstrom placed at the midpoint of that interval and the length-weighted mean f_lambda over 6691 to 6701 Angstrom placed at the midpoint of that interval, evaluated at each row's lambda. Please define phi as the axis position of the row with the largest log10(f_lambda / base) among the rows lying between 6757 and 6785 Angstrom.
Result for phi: 6783.00 Angstrom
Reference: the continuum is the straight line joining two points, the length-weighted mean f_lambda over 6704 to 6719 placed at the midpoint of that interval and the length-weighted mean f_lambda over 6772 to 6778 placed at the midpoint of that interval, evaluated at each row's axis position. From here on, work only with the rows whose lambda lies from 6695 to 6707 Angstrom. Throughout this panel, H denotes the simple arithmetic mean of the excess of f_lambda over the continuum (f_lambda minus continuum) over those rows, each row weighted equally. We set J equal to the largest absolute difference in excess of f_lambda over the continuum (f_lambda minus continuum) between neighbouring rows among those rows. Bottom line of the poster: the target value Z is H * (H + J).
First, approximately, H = 2.10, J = 4.0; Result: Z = 12.7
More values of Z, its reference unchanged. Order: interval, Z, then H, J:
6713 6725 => 0.3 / 0.09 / 3.0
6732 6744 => -2.1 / -1.17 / 3.0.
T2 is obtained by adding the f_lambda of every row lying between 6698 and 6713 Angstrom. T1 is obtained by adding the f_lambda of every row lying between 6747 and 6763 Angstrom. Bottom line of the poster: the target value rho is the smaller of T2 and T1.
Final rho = 572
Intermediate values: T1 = 572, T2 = 582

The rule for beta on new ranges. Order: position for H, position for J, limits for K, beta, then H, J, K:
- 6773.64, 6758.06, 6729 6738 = 115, 114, 115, 116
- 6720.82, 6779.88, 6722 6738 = 114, 116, 113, 116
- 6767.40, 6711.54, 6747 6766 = 114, 111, 115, 115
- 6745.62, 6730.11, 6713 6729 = 114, 108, 116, 115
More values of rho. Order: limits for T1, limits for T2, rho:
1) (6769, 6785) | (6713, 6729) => 571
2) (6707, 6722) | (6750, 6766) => 572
